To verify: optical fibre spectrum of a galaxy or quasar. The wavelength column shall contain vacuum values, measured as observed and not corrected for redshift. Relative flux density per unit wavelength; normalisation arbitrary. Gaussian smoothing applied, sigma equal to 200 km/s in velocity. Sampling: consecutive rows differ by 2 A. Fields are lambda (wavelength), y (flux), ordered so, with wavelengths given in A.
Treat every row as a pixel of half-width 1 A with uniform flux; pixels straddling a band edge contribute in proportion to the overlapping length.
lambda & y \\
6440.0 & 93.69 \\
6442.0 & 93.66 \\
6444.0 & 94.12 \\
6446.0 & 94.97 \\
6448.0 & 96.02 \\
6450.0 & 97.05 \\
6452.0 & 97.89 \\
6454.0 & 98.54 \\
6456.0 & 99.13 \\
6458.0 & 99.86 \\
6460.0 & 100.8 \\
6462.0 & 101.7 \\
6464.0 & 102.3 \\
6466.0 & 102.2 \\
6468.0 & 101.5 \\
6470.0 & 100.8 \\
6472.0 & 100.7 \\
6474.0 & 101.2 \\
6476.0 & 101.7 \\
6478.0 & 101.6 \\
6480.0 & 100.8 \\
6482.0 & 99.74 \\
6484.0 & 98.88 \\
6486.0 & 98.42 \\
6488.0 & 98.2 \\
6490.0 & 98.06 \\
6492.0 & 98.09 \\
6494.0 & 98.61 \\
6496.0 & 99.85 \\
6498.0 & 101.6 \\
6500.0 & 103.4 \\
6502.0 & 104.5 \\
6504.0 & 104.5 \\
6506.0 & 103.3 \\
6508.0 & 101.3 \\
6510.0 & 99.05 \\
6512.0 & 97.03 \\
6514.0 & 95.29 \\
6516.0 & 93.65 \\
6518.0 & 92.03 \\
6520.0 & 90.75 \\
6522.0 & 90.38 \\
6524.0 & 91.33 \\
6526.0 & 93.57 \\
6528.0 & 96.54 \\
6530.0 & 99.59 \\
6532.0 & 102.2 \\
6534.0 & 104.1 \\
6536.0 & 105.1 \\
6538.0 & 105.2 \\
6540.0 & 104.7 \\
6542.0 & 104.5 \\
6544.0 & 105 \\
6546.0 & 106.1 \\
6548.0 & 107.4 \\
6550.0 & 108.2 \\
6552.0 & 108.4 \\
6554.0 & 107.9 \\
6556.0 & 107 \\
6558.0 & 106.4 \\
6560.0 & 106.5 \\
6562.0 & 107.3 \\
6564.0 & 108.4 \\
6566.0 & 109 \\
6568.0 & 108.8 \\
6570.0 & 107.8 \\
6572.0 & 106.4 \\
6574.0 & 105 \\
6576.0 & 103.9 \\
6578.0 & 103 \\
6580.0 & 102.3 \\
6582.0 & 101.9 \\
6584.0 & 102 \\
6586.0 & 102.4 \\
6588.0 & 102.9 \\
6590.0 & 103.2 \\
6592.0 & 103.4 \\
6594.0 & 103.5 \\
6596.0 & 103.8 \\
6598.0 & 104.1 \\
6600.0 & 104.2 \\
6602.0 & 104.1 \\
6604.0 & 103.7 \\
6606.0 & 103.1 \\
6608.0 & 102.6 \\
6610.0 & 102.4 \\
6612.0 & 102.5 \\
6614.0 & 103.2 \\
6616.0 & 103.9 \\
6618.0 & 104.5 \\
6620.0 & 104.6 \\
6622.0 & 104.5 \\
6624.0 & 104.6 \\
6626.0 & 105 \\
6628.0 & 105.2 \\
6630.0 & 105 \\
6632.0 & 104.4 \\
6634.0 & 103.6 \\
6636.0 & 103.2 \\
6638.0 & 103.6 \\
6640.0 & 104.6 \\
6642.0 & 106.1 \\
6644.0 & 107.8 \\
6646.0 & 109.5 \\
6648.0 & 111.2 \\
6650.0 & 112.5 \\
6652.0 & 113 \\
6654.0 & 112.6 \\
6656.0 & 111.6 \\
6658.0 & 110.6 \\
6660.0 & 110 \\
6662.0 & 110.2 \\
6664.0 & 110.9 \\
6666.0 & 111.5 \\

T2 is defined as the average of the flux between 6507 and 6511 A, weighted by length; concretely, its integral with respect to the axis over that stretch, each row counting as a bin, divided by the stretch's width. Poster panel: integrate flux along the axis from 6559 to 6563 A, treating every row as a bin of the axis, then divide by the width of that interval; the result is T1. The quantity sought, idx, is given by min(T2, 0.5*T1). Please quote 53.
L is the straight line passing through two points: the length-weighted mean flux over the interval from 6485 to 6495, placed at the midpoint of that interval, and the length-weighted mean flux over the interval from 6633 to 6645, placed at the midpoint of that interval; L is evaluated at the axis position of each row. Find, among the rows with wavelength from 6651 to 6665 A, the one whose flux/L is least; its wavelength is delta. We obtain 6660.0 A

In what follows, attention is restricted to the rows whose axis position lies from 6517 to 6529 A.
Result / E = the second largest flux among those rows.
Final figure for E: 93.57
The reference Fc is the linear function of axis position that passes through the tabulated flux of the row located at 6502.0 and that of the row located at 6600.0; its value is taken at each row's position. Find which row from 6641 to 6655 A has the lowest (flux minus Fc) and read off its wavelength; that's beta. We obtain 6642.0 A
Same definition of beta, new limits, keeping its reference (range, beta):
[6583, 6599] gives 6584.0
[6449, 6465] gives 6450.0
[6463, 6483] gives 6482.0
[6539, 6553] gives 6542.0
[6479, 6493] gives 6490.0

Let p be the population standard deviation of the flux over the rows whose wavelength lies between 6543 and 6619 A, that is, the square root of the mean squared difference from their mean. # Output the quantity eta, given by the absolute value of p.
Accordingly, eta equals 2.2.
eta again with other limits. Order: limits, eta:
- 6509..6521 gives 2.8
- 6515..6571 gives 6.3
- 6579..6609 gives 0.7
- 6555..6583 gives 2.3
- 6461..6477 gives 0.6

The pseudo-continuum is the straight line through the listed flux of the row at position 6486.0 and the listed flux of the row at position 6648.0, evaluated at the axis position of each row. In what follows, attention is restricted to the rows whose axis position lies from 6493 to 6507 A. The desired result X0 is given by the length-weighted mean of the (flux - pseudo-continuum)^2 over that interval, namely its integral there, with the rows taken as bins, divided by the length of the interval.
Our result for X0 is 11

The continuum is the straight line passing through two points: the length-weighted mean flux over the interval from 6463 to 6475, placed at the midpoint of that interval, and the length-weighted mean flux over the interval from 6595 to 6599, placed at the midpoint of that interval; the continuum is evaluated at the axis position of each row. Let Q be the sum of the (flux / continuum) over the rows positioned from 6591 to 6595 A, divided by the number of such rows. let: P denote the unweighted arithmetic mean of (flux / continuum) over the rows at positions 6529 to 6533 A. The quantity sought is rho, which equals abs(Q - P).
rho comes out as 0.013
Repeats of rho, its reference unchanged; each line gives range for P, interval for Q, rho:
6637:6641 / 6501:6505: 0.030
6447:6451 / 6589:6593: 0.040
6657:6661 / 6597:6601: 0.047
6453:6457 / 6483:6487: 0.007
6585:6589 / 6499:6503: 0.029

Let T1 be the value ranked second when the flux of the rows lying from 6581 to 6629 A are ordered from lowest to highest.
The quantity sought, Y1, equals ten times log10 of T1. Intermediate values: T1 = 102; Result 20.1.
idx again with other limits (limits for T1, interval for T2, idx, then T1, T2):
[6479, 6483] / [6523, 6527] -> 50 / 100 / 92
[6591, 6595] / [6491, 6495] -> 52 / 103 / 98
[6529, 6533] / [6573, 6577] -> 50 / 101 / 104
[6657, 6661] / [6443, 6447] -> 55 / 110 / 95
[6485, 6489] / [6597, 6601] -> 49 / 98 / 104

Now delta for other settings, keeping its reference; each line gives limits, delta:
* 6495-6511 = 6510.0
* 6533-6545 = 6534.0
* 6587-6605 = 6588.0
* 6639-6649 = 6640.0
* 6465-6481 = 6480.0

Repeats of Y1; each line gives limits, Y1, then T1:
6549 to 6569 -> 20.3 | 106.5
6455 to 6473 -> 20.0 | 99.86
